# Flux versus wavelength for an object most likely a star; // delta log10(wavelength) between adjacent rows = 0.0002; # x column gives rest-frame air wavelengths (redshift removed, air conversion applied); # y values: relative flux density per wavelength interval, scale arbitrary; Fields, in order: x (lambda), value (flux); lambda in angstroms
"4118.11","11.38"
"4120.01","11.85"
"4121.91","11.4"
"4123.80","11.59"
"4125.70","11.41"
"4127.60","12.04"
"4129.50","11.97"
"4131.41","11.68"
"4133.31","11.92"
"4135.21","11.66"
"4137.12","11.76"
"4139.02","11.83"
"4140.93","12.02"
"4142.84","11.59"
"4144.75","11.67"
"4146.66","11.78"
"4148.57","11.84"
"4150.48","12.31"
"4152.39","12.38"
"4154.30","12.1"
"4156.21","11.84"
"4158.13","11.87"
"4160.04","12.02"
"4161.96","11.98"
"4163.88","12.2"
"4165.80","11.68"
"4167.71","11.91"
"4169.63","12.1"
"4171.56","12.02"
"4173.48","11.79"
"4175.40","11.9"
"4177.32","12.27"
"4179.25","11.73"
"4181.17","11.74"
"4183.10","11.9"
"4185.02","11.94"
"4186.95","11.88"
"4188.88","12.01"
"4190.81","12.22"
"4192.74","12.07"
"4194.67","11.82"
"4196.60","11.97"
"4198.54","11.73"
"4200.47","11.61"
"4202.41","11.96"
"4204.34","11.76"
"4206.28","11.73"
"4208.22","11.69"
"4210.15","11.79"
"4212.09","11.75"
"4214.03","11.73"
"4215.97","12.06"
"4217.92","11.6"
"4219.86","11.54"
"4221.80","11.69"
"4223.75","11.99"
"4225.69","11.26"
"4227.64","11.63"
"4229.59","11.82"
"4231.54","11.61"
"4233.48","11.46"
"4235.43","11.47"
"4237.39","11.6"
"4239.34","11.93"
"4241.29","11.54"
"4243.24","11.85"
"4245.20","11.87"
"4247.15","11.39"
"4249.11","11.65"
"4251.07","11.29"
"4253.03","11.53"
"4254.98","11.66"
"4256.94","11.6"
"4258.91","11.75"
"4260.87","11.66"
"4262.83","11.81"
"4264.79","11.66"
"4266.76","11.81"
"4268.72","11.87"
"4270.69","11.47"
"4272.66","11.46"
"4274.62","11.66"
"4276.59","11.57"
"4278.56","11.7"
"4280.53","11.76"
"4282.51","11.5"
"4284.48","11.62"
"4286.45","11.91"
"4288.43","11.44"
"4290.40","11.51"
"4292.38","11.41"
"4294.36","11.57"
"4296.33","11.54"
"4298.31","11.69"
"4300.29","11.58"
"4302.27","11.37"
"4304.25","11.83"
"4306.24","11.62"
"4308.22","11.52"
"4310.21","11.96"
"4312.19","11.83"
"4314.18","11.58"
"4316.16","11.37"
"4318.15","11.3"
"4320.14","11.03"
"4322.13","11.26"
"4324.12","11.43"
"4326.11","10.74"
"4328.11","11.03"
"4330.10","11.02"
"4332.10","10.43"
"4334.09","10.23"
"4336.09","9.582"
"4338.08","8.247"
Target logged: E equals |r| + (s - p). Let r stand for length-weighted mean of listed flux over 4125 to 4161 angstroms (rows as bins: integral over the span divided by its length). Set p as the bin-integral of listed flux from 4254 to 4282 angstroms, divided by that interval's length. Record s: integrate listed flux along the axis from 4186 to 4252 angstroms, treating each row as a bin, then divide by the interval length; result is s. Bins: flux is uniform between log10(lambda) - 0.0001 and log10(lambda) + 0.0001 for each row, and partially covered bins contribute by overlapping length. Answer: 11.9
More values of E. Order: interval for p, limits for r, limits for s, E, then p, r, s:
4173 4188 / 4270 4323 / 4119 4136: 11.4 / 11.9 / 11.6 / 11.7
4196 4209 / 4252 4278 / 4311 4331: 11.2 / 11.8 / 11.7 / 11.3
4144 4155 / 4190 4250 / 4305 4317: 11.4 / 12.0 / 11.7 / 11.7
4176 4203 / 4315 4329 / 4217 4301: 10.9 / 11.9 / 11.2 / 11.6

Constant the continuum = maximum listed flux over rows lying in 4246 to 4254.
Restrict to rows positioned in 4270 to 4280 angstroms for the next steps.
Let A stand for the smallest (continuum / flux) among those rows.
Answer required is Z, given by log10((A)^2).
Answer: -0.004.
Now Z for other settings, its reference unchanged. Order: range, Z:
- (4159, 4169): -0.040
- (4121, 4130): -0.029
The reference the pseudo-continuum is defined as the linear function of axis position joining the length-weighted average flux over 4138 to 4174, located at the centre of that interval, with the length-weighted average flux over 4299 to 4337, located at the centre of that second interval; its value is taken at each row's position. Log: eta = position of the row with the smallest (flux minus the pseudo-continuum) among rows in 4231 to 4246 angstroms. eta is 4233.48 angstroms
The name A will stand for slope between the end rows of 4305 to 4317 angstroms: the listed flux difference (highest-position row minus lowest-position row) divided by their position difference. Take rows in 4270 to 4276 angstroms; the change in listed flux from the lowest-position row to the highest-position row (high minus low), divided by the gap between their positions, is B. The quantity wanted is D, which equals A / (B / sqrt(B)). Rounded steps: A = -0.03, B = 0.048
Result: -0.11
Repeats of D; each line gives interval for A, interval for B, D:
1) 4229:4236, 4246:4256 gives -0.32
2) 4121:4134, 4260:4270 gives 0.28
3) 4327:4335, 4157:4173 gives -1.27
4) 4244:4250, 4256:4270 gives -0.37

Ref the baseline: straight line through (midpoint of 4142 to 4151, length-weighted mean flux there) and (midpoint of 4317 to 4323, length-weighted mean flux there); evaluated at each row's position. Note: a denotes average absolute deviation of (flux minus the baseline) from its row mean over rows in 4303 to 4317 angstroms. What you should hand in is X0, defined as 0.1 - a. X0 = -0.068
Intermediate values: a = 0.168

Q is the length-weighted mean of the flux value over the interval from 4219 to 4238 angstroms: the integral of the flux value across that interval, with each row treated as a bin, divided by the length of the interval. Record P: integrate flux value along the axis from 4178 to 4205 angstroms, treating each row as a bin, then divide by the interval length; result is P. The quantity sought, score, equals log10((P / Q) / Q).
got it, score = -1.05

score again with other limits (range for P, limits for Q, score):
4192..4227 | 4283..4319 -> -1.06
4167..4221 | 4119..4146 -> -1.07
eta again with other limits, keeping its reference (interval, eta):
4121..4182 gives 4121.91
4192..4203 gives 4200.47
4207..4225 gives 4219.86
